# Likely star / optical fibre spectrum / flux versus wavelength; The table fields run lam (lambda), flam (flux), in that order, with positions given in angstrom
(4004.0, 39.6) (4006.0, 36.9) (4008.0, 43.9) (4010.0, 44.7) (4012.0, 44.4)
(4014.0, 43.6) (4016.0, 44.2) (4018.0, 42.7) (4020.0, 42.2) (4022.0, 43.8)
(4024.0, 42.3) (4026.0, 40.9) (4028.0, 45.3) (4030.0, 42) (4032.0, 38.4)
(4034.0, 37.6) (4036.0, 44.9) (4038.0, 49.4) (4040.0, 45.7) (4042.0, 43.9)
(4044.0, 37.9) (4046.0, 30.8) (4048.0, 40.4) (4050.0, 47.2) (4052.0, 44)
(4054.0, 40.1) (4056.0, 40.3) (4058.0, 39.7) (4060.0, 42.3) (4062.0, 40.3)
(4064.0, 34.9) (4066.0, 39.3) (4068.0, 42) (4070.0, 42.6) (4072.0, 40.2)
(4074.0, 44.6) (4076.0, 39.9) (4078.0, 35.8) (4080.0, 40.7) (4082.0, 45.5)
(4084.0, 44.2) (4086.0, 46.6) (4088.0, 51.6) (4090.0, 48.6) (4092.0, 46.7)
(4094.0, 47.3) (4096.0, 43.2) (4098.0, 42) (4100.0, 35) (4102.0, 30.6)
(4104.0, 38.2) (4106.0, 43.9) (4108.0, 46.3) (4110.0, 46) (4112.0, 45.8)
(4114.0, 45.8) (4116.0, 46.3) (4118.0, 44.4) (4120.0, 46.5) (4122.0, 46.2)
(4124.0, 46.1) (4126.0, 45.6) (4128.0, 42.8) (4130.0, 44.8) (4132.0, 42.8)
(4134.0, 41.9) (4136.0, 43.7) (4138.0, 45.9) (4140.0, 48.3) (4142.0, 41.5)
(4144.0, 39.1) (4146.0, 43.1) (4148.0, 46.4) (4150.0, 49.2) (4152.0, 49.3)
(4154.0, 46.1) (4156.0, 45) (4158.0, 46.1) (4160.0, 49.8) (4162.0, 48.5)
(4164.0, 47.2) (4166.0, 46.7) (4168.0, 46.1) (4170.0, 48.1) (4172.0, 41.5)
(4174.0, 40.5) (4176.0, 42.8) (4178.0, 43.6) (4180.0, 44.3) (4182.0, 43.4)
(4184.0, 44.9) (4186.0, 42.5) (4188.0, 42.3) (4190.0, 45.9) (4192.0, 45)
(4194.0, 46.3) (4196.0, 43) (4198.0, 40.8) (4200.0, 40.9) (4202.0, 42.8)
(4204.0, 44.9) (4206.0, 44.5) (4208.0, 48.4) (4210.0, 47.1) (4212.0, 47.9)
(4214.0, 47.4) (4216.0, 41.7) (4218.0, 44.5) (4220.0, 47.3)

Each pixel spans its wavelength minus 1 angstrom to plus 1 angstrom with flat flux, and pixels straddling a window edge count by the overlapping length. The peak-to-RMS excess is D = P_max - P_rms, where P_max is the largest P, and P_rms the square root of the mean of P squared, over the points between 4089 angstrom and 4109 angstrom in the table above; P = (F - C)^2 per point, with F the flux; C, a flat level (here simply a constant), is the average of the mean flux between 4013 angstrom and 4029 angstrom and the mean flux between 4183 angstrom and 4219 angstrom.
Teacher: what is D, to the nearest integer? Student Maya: 113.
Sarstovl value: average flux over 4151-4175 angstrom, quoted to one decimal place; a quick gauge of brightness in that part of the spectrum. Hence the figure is 46.2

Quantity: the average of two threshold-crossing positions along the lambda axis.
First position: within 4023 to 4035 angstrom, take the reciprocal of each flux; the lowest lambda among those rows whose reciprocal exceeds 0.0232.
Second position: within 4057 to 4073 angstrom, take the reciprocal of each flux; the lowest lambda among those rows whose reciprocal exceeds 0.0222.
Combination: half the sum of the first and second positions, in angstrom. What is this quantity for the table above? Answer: 4041 angstrom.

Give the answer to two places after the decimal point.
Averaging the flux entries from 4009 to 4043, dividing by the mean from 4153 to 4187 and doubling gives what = 1.92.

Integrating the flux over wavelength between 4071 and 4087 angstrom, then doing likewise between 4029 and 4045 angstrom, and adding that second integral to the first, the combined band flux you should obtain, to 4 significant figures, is 1355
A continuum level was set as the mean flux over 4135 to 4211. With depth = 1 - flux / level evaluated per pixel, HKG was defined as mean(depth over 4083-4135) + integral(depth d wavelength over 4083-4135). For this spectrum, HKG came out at 0.8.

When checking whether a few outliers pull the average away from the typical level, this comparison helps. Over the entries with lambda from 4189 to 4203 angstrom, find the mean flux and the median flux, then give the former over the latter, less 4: -2.99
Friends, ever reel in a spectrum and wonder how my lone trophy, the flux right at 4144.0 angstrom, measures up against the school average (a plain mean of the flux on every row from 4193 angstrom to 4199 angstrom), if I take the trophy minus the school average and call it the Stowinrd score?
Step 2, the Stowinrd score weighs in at -4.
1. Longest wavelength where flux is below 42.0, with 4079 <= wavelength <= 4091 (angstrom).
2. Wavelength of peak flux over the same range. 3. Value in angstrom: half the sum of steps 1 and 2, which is 4084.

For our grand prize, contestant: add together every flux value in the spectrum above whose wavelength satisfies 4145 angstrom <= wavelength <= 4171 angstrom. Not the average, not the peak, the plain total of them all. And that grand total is 612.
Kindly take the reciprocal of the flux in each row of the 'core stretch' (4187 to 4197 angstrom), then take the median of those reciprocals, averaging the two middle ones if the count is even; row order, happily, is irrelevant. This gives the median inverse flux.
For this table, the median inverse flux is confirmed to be 0.0222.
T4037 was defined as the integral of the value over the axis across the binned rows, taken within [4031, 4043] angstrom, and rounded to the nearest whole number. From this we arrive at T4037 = 520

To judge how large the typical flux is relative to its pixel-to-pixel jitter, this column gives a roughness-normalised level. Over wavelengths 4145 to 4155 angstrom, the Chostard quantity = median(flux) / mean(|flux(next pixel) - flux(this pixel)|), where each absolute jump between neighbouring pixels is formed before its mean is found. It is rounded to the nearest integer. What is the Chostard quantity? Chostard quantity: 20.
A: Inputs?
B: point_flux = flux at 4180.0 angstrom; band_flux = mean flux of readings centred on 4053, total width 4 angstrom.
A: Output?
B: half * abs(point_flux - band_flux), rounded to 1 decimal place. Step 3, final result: 1.1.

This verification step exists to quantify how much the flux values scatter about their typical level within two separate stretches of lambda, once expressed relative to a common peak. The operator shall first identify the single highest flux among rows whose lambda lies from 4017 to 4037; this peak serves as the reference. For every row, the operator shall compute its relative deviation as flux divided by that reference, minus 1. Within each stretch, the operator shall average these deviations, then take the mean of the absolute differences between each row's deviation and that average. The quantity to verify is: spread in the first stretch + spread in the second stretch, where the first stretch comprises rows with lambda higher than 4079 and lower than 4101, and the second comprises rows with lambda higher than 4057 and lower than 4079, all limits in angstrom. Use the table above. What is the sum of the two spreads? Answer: 0.12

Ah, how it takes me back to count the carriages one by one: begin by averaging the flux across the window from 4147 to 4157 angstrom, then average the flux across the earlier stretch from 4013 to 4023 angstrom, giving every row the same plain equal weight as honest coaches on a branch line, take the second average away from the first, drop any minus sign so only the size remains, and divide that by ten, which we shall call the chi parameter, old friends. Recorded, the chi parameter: 0.39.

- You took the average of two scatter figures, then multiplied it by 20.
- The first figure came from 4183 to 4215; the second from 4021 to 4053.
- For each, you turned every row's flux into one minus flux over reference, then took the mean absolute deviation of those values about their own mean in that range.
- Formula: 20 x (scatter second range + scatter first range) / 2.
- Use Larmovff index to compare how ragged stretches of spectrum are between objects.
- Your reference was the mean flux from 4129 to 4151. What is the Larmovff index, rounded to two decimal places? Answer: 1.21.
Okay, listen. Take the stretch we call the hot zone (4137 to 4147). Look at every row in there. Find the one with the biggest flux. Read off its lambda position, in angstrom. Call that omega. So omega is 4140.0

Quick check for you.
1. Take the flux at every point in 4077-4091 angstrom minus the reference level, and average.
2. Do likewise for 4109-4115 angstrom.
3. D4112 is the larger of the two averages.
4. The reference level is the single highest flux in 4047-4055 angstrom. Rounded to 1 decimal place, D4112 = -1.3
